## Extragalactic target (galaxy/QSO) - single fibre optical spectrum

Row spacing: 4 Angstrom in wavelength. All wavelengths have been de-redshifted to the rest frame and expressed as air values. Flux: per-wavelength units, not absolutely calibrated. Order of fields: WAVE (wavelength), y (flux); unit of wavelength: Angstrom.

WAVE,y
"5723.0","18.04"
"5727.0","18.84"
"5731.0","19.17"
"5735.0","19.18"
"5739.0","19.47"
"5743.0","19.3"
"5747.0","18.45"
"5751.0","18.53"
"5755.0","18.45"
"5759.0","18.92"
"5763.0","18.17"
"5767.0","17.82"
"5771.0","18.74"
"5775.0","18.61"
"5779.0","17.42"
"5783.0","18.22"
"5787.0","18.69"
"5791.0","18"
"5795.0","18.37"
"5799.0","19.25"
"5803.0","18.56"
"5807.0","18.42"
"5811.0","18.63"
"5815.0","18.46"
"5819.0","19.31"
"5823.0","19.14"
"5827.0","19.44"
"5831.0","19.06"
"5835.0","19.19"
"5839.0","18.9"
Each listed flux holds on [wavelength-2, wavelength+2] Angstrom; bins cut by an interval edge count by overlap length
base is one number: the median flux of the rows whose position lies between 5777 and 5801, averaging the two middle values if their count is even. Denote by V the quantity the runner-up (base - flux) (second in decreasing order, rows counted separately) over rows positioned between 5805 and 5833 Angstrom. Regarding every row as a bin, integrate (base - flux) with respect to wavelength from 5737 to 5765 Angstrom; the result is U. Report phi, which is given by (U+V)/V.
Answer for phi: 79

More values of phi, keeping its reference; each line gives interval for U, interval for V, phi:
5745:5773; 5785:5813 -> 55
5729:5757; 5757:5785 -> -37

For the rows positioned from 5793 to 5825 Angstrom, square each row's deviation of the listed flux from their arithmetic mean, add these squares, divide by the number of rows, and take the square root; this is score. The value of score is 0.37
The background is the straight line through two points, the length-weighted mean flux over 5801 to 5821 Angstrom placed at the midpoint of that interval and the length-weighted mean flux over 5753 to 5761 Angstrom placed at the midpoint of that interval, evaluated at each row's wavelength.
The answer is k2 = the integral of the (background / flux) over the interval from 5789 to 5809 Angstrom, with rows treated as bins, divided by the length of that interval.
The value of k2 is 1.01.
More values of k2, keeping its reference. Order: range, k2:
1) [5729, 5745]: 0.97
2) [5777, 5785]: 1.05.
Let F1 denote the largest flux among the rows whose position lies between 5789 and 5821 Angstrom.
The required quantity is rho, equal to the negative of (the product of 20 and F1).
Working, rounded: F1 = 19.31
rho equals -386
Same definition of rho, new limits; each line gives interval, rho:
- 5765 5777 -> -375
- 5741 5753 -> -386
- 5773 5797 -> -374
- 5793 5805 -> -385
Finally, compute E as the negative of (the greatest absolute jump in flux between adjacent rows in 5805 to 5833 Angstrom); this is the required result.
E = -0.85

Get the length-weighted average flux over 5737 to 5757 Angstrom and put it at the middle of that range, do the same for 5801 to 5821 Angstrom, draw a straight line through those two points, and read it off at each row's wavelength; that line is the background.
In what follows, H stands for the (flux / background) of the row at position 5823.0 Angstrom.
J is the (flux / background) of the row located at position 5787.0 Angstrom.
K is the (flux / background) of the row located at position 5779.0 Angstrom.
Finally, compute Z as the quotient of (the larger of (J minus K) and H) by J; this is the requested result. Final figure 1.03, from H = 1.03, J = 1.00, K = 0.93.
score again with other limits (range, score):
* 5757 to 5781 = 0.53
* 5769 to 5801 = 0.51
